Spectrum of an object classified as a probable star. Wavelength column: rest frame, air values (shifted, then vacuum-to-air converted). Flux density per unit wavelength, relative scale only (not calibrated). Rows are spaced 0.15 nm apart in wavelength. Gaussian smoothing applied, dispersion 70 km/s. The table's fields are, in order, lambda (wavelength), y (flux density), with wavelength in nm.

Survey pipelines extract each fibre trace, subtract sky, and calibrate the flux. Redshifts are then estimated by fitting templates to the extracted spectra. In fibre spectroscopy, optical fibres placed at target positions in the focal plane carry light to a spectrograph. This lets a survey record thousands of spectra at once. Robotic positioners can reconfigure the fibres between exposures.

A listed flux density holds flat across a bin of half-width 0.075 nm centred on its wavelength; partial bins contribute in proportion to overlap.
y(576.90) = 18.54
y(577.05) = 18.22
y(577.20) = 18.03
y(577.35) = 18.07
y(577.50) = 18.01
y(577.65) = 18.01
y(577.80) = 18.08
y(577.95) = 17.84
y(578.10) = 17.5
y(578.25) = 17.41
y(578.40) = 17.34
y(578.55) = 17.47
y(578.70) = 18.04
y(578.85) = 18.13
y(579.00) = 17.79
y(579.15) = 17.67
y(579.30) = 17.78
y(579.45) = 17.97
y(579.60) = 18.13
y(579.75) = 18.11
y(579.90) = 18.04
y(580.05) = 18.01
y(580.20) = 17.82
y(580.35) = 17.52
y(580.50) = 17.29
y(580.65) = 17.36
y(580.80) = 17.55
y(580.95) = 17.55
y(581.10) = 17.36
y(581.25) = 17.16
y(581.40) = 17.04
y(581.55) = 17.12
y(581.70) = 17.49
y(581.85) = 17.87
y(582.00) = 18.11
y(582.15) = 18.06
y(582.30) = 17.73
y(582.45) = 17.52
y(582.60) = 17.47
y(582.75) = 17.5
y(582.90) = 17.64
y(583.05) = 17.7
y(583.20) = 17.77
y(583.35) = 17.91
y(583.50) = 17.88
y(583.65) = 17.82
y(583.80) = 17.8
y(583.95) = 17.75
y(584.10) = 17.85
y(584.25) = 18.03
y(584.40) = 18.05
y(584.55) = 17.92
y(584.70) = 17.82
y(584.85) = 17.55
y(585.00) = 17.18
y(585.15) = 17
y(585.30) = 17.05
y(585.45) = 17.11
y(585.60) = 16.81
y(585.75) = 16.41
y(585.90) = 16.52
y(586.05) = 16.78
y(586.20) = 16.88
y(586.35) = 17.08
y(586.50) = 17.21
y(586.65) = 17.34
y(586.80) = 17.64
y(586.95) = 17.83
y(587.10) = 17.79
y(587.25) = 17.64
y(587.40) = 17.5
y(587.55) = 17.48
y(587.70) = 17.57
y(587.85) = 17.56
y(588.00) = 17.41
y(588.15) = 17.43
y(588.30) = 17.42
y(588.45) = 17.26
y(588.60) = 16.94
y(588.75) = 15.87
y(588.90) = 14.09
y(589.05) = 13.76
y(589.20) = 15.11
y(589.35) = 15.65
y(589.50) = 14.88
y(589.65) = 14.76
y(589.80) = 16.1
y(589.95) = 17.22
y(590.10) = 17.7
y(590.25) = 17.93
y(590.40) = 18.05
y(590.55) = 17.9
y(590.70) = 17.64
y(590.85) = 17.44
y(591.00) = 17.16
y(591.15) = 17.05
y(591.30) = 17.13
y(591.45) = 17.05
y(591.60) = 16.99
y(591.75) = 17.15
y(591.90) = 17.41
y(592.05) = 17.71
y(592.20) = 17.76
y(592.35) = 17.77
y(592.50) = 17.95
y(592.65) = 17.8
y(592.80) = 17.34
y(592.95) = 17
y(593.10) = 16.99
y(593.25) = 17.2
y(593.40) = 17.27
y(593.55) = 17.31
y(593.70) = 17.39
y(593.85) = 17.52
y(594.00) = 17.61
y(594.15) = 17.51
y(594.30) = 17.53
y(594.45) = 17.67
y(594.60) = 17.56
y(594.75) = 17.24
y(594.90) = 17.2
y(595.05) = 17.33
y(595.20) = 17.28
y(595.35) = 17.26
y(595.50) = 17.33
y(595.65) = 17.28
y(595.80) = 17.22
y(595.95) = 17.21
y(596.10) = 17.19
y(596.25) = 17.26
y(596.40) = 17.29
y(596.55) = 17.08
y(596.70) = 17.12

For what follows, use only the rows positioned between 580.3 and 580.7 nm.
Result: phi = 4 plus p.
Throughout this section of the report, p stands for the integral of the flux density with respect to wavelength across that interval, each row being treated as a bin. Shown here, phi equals 11.0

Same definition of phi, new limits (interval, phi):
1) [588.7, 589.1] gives 9.8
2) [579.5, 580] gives 13.0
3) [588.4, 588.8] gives 10.7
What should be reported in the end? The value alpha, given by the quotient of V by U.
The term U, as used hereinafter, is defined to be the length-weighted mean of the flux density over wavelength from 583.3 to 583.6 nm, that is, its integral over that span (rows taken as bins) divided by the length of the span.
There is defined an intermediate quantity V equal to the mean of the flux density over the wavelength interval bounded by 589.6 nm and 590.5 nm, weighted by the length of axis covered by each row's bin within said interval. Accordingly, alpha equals 0.95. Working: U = 17.9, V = 17.05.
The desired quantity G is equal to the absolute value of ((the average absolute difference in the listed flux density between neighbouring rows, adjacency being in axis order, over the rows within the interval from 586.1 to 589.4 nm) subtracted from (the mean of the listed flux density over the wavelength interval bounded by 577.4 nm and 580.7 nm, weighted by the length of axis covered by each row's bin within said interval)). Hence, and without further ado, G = 17.5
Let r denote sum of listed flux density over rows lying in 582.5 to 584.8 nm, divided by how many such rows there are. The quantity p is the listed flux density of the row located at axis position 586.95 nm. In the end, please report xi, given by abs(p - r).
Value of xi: 0.0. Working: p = 17.83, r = 17.8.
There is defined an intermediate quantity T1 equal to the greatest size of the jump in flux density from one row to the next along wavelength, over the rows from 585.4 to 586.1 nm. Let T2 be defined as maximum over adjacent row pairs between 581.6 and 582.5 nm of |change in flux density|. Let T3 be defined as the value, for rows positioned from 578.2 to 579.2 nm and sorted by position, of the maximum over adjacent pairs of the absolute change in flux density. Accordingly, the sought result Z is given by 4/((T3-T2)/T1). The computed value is 8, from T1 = 0.400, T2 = 0.38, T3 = 0.57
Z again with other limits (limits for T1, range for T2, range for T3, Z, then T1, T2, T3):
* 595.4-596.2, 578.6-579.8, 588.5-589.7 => 0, 0.060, 0.34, 1.78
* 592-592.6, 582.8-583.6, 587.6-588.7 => 4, 0.180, 0.14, 0.32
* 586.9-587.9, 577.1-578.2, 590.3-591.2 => -10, 0.150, 0.34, 0.28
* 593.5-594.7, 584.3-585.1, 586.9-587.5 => -3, 0.140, 0.37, 0.15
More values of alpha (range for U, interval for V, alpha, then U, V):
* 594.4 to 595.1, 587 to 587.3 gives 1.02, 17.4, 17.73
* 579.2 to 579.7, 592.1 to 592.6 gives 0.99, 18.0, 17.82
